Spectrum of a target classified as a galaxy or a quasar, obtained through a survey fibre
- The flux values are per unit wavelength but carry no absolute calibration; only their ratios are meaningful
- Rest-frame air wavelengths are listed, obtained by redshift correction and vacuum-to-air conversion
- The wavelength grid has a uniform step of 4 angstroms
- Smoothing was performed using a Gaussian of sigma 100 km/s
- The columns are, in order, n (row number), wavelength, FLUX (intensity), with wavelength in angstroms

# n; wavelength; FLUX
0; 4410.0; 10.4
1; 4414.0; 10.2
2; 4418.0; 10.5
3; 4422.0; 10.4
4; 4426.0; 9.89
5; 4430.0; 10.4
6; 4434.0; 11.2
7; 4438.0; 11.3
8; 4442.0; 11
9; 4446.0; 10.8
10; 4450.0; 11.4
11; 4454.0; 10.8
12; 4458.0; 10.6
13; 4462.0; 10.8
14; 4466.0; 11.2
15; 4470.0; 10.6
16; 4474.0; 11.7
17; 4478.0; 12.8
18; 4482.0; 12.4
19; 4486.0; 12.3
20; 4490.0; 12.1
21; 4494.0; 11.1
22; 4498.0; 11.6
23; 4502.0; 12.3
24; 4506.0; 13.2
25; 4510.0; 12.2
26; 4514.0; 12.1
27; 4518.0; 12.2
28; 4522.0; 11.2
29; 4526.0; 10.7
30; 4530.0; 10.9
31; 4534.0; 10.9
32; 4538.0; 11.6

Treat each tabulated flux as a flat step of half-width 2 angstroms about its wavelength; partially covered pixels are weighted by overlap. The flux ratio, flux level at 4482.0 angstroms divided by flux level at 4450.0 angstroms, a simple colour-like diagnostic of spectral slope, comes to 1.09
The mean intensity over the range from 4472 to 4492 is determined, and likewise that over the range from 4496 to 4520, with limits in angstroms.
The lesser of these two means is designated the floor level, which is 12.3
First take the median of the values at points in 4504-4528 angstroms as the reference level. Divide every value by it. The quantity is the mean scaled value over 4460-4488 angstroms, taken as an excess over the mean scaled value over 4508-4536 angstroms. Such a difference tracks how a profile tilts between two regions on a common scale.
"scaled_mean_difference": 0.019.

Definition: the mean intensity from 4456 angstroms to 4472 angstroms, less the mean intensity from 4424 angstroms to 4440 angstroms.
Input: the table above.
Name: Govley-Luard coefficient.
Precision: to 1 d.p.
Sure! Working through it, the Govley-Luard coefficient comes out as 0.1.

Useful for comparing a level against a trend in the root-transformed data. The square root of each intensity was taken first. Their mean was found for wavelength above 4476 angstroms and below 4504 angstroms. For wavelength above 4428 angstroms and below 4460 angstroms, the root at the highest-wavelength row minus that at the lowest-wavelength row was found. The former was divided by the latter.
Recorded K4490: 113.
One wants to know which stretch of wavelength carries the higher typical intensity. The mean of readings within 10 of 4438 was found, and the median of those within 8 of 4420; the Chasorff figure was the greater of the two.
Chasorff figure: 10.9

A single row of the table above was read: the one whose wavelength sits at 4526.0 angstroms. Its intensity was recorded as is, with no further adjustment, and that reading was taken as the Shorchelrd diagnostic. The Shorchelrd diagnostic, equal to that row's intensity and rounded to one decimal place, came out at 10.7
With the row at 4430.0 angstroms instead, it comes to 10.4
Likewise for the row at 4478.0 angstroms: 12.8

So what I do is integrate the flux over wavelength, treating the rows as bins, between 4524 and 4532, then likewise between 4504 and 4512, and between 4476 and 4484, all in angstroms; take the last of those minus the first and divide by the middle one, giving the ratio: 0.14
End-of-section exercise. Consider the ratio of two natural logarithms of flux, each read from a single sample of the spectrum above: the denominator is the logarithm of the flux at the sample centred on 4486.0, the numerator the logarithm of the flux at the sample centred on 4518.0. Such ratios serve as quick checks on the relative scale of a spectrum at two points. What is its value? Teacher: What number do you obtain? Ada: 1.00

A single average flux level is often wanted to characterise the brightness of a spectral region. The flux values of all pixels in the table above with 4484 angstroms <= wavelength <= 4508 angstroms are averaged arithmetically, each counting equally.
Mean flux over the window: 12.1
